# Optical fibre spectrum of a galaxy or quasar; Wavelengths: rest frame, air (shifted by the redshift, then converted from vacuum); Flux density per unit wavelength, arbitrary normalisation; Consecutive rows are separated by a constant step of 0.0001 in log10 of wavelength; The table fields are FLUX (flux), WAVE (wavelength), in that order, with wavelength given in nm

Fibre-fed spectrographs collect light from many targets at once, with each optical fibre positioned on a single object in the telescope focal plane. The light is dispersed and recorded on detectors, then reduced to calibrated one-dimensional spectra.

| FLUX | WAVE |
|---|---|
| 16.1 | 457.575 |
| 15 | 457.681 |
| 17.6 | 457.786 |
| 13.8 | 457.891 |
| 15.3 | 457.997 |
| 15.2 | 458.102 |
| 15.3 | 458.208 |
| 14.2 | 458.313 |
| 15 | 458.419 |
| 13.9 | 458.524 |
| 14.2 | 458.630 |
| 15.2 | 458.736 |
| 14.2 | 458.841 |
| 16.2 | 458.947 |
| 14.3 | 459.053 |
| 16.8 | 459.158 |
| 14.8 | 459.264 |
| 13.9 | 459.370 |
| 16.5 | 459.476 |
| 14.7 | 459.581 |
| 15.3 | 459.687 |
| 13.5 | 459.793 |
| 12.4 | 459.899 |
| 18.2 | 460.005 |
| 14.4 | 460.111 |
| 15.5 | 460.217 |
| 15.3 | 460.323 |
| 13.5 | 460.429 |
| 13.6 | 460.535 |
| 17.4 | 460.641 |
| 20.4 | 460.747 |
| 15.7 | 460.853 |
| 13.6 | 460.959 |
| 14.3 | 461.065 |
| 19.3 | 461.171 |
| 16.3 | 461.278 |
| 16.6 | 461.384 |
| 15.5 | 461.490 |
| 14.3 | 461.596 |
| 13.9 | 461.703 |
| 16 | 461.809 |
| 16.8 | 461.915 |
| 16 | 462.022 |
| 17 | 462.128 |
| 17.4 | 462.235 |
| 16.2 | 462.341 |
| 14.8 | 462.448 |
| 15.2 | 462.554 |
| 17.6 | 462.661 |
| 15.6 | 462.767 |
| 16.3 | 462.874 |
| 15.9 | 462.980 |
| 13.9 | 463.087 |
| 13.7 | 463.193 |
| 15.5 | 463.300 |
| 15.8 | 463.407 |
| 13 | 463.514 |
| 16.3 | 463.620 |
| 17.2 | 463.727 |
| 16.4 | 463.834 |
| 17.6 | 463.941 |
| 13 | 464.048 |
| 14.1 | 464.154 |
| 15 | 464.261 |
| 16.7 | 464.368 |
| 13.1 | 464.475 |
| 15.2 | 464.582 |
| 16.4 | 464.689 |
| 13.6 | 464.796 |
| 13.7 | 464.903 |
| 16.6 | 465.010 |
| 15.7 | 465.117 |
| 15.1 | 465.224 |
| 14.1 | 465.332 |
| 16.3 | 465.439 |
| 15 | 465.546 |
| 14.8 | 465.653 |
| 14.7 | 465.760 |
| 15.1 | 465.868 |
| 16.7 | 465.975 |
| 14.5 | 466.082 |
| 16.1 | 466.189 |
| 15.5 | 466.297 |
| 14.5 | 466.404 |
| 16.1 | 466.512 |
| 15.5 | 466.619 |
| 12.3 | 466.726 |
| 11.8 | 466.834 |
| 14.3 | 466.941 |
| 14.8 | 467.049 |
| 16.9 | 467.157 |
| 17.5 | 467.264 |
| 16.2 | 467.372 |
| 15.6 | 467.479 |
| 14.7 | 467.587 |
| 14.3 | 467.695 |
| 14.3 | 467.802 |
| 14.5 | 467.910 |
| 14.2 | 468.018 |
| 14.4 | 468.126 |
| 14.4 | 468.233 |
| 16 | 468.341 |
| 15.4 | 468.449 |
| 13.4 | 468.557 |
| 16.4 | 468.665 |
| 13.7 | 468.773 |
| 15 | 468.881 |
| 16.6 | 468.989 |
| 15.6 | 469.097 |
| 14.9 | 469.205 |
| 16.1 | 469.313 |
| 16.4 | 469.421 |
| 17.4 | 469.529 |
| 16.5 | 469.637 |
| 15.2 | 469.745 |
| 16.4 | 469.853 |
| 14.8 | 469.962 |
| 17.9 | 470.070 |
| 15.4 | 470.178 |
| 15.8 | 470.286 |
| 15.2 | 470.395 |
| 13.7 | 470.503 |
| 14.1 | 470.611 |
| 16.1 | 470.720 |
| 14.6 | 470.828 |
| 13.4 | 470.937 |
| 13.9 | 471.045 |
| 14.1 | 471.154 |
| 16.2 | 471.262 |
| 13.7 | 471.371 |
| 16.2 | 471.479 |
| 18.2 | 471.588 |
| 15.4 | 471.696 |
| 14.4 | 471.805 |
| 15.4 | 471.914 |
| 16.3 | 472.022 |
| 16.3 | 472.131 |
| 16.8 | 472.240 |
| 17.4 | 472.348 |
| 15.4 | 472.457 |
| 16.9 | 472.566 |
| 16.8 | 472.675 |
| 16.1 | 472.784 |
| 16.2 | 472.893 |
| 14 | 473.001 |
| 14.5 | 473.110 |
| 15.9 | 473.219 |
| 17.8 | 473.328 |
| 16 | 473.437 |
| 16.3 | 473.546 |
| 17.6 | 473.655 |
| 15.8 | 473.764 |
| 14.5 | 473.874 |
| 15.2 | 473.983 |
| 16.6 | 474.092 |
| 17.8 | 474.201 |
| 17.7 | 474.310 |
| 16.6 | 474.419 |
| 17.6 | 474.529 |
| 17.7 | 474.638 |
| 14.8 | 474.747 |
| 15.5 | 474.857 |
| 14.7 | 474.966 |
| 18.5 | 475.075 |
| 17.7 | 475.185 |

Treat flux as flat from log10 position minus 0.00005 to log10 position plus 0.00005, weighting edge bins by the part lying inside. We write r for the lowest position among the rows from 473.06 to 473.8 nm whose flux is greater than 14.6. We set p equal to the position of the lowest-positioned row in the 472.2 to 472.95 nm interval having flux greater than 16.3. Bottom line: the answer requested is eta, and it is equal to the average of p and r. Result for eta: 472.73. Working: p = 472.240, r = 473.219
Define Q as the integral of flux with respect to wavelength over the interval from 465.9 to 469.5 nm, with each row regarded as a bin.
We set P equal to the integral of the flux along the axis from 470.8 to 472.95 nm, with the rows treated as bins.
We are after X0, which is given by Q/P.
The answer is 1.6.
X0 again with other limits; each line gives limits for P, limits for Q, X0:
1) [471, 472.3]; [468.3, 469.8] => 1.2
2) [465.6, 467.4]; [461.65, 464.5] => 1.6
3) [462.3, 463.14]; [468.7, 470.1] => 1.7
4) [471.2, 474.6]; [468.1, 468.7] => 0.2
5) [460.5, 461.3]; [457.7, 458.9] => 1.4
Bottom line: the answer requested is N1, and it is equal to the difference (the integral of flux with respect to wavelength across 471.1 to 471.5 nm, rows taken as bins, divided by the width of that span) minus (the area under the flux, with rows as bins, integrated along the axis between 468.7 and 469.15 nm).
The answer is 8.1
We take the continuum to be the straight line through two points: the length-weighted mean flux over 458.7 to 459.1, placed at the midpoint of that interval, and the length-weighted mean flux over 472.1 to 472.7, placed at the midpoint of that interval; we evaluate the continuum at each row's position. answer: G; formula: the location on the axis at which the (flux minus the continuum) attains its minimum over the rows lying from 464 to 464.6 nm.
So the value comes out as 464.048 nm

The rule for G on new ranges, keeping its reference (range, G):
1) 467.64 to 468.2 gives 468.018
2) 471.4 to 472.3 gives 471.805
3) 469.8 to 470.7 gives 470.503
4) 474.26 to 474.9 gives 474.747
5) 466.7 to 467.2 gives 466.834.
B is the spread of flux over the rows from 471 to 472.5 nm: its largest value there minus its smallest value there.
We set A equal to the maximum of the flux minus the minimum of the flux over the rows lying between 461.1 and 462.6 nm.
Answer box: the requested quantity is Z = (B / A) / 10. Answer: 0.08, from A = 5.4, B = 4.5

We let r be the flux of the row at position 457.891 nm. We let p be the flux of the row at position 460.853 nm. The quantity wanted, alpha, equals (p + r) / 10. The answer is 2.95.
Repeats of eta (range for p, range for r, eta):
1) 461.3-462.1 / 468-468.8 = 464.86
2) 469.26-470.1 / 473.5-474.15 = 471.48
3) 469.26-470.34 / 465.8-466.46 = 467.64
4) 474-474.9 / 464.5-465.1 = 469.34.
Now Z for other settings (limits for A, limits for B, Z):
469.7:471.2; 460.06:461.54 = 0.15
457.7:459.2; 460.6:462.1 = 0.18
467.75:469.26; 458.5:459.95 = 0.14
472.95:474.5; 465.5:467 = 0.13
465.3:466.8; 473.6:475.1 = 0.09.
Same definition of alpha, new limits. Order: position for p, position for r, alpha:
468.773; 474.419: 3.03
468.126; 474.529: 3.20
